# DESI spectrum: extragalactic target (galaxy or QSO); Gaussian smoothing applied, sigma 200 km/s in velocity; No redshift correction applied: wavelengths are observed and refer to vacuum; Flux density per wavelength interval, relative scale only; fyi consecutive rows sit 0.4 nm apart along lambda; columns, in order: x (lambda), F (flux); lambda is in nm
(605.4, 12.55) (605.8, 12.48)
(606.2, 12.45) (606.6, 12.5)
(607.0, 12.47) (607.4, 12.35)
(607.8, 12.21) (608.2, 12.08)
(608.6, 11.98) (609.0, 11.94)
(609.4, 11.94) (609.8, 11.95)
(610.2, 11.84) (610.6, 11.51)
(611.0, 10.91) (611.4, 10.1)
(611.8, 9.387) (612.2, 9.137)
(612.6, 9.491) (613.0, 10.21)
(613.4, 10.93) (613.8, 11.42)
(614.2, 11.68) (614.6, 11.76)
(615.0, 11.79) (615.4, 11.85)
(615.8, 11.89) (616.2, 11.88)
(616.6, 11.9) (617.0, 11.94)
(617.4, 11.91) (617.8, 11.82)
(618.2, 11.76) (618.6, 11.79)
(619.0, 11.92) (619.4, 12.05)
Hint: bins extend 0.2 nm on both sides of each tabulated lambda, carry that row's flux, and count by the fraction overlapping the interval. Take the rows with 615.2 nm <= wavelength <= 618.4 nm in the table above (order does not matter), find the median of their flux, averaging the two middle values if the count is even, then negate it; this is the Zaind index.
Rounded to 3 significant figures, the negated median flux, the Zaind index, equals -11.9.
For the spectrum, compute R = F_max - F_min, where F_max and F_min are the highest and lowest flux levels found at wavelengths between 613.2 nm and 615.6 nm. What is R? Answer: 0.9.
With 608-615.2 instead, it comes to 2.9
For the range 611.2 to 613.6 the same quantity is 1.8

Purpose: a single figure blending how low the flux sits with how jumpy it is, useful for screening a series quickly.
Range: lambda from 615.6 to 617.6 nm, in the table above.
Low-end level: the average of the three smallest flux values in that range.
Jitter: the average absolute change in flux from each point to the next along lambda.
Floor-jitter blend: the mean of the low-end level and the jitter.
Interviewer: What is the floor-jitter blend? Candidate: 6.0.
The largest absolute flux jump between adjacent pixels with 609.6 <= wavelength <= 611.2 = 0.6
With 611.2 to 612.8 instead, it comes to 0.7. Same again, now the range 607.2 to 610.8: 0.3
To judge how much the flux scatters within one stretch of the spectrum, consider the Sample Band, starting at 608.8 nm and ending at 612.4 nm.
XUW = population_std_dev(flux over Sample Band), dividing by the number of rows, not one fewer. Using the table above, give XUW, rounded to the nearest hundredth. 1.08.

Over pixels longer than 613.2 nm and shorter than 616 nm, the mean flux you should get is 11.6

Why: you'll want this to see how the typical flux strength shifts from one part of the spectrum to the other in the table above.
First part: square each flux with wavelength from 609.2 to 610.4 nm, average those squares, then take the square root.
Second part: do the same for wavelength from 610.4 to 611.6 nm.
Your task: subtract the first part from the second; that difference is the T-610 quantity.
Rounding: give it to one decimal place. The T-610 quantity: -1.1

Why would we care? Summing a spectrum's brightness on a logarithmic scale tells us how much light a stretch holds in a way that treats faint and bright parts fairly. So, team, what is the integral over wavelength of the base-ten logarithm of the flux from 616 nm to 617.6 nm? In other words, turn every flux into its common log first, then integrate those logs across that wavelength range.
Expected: 1.72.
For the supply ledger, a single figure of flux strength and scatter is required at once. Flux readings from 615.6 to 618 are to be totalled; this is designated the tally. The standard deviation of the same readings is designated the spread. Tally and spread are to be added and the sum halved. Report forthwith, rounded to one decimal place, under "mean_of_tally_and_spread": 35.7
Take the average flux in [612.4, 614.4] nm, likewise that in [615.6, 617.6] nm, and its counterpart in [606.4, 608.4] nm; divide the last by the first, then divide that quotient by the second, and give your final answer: 0.096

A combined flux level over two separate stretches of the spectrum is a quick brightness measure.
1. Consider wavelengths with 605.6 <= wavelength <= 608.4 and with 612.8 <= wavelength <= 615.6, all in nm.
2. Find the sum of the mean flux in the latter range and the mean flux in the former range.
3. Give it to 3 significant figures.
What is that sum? 23.7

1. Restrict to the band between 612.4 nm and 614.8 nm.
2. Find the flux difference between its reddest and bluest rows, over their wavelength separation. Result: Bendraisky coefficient 1.1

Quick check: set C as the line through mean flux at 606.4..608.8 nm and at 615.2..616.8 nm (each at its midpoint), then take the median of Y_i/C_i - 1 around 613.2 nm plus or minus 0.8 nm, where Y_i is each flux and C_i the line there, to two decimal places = -0.12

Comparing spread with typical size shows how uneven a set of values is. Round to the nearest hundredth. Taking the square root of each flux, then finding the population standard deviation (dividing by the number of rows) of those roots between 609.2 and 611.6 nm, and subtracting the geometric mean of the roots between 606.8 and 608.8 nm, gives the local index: -3.39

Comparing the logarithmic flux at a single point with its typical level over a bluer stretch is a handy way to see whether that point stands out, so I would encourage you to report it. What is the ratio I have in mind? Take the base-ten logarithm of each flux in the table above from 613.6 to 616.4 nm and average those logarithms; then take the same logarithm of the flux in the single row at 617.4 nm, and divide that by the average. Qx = 1.01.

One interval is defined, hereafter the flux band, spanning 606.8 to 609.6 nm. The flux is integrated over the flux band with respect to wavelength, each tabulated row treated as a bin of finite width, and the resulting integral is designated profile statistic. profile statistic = 34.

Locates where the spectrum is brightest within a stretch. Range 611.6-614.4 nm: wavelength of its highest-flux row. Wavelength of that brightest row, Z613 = 614.2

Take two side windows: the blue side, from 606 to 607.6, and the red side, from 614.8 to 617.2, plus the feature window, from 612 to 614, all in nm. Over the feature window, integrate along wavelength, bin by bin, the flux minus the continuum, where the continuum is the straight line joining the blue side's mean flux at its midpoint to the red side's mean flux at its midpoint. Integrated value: -3.6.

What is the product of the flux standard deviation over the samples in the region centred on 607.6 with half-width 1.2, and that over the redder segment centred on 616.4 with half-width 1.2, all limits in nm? 0.01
